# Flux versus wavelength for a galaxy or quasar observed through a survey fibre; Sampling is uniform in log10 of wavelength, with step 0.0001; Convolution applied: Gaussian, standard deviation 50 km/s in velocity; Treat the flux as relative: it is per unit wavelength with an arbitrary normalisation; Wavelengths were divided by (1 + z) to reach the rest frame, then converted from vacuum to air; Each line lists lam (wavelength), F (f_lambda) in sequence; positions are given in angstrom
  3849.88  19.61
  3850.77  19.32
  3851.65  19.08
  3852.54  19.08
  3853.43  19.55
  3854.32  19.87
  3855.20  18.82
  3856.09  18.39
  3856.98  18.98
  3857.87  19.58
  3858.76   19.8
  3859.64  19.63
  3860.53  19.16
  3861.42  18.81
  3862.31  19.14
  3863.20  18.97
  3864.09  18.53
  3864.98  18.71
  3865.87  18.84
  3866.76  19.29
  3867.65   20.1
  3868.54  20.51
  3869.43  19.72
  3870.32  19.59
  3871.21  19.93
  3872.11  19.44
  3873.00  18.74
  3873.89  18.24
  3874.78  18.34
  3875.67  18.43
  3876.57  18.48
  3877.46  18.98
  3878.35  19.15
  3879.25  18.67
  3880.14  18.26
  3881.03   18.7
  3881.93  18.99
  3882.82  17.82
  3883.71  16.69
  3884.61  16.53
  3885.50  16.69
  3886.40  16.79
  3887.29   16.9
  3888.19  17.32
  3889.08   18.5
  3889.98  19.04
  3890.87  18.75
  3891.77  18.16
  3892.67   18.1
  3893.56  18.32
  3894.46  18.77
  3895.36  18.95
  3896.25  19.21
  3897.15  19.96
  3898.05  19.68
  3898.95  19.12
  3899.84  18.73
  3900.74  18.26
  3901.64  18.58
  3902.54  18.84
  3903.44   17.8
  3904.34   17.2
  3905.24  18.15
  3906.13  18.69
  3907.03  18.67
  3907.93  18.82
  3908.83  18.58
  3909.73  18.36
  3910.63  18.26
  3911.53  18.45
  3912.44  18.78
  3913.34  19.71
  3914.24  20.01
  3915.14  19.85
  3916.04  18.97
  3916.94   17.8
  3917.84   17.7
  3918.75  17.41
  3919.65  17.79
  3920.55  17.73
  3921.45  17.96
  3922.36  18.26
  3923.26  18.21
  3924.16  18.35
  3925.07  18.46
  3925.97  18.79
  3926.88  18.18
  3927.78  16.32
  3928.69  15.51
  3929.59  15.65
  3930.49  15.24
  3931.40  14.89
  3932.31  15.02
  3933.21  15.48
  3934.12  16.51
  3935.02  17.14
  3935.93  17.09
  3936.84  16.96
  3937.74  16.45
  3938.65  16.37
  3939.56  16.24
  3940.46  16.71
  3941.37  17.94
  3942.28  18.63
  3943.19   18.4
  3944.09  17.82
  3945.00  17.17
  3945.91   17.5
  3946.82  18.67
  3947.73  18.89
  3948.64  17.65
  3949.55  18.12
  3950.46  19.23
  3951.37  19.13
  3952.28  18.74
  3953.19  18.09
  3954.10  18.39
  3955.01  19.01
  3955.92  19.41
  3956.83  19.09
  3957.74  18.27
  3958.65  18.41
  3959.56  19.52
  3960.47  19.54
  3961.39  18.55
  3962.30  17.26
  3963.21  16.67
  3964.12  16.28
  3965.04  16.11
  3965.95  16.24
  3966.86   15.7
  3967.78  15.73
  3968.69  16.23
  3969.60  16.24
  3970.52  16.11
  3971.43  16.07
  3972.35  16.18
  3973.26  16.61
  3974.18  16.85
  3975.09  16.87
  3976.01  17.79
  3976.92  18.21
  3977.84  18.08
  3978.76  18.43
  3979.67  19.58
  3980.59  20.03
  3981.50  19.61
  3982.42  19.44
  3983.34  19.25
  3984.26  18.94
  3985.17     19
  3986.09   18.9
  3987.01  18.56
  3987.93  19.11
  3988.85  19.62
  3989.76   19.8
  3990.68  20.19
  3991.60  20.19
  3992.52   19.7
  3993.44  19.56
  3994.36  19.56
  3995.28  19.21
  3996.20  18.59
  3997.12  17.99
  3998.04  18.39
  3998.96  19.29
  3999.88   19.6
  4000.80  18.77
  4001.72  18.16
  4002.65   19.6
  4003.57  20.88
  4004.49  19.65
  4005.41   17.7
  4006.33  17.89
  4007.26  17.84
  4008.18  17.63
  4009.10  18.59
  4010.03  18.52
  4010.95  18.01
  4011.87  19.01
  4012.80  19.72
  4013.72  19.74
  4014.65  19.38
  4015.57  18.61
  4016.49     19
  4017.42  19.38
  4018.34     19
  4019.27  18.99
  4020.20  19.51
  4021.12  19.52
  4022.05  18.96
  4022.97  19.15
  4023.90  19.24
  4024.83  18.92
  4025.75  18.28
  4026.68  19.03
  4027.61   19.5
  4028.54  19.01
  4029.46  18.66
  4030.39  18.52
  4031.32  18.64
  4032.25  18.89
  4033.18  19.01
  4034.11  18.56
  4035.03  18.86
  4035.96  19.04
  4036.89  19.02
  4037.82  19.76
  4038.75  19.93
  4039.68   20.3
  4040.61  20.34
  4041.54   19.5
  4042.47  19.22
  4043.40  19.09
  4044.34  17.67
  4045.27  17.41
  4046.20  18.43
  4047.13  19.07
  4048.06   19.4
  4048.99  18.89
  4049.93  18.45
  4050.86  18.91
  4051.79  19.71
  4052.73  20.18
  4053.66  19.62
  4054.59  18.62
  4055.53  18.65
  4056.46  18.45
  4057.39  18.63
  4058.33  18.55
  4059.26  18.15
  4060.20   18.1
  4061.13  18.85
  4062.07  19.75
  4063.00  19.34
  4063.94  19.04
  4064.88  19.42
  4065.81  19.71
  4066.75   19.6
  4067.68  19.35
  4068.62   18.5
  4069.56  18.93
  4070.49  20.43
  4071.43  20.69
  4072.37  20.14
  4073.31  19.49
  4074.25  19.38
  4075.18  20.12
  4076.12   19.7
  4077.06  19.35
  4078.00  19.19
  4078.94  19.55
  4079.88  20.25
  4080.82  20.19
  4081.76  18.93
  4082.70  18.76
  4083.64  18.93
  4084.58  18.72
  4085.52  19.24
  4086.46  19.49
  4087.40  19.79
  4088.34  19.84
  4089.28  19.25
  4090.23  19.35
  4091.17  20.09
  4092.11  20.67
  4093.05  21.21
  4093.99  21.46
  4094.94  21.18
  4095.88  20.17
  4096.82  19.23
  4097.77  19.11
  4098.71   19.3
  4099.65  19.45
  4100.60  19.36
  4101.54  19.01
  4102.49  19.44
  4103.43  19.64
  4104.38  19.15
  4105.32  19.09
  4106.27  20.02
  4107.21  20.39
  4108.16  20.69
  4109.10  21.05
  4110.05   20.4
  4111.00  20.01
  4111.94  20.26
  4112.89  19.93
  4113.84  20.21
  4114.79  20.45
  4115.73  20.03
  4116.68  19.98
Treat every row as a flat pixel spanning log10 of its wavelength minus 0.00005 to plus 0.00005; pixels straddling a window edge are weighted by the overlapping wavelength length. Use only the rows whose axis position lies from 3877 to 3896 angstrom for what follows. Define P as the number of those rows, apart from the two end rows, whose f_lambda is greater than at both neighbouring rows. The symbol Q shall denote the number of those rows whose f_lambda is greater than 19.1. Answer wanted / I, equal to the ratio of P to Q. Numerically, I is 3.0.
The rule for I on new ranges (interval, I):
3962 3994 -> 0.4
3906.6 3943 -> 2.3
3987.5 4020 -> 0.3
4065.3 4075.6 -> 0.1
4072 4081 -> 0.2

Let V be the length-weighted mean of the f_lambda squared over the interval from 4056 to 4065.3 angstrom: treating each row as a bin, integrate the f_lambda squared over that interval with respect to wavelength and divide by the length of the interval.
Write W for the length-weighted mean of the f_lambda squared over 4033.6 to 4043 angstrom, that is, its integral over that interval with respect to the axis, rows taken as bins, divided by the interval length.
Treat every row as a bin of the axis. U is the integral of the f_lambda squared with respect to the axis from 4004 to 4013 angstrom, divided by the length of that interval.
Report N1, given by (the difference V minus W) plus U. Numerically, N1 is 316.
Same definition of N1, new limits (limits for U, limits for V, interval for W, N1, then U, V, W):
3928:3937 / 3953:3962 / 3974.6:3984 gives 257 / 254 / 355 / 352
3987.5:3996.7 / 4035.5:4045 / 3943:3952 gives 423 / 382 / 375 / 334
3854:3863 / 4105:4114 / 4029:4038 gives 422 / 369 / 409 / 356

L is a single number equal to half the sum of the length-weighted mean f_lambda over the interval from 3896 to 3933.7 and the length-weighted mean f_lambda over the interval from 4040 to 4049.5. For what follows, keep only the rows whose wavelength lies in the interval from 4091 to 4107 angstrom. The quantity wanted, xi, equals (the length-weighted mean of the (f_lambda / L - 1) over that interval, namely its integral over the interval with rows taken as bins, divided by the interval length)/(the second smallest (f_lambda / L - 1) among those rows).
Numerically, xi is 2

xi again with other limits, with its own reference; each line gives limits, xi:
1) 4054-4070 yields -1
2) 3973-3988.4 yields 0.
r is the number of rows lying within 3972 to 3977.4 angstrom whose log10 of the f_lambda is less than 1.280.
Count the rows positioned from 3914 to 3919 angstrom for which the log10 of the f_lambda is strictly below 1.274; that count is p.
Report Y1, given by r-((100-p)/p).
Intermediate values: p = 3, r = 6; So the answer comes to -26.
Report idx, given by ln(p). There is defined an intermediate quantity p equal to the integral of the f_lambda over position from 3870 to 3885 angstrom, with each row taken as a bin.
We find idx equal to 5.63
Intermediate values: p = 278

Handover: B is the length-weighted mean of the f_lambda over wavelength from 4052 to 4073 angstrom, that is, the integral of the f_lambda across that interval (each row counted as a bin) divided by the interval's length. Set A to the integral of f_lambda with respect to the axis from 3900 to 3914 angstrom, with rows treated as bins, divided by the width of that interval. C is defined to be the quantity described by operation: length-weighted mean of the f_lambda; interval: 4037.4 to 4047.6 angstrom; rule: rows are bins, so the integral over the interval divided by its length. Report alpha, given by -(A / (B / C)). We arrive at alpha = -18.4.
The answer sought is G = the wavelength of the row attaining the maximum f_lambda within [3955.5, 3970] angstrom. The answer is 3960.47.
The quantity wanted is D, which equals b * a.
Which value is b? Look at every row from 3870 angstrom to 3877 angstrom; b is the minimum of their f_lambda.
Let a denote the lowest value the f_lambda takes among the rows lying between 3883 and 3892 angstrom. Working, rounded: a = 16.53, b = 18.24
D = 302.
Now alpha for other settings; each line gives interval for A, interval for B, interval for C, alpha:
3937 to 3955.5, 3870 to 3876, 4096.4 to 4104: -18.3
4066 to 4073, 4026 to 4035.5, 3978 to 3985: -20.1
